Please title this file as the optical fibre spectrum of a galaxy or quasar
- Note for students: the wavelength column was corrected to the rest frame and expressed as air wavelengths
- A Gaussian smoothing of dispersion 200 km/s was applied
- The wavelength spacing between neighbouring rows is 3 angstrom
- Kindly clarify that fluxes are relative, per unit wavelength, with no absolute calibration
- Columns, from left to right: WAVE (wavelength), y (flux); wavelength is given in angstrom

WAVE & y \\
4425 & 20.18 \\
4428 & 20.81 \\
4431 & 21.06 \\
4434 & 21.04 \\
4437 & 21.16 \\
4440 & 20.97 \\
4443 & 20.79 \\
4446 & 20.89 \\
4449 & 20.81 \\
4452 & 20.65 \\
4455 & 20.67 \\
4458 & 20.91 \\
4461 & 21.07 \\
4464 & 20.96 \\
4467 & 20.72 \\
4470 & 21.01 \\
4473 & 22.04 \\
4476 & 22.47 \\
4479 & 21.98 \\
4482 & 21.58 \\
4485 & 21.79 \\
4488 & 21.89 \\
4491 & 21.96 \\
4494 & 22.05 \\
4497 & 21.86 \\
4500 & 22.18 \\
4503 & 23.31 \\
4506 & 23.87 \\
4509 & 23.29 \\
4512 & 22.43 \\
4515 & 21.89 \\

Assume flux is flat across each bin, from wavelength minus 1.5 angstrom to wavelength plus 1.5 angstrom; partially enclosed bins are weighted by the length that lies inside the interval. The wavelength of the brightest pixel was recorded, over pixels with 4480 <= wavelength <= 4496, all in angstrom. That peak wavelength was 4494 angstrom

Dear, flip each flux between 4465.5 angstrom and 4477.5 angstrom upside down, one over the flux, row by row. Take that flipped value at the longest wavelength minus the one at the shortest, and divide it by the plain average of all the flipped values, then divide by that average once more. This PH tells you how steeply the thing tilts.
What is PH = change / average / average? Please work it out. -1.7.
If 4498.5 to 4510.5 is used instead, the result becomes -1.2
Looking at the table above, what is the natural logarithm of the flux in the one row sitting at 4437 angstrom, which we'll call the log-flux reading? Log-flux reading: 3.05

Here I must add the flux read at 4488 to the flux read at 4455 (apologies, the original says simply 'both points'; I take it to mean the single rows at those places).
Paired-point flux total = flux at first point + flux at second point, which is 42.6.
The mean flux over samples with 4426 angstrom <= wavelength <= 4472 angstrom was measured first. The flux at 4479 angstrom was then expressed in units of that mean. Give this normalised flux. 1.05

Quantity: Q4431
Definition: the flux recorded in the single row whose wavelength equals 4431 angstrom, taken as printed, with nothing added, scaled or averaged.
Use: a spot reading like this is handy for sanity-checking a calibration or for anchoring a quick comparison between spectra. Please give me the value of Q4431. 21.06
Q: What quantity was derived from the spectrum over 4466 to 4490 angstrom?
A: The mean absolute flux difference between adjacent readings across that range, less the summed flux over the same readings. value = -173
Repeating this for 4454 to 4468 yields -104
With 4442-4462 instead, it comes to -146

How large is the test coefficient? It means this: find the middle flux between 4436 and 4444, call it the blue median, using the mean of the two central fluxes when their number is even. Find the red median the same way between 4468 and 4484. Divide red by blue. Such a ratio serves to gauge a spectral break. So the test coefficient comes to 1.05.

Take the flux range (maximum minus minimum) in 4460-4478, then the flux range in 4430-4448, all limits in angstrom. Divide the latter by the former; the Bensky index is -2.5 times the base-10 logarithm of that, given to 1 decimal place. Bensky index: 1.7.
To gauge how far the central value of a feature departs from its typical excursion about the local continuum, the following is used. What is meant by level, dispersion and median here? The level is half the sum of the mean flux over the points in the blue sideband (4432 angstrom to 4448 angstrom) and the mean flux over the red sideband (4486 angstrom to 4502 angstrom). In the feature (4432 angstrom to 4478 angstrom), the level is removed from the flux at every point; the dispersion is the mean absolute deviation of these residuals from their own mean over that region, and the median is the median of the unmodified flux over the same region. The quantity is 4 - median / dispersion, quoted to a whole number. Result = -60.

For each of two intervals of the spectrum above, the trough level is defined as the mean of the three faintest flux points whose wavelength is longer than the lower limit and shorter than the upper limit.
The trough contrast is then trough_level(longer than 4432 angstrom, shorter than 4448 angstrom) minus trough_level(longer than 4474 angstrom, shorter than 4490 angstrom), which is -0.9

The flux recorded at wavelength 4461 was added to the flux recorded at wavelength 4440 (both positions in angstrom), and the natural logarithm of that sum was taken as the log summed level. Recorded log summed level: 3.74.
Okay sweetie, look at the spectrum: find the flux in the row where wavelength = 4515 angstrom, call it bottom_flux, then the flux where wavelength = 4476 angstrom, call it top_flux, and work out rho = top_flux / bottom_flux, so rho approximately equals 1.03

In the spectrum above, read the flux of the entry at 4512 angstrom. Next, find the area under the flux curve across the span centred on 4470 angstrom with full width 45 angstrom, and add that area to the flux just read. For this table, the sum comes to 984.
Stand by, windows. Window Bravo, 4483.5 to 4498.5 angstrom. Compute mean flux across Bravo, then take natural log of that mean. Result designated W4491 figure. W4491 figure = 3.09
